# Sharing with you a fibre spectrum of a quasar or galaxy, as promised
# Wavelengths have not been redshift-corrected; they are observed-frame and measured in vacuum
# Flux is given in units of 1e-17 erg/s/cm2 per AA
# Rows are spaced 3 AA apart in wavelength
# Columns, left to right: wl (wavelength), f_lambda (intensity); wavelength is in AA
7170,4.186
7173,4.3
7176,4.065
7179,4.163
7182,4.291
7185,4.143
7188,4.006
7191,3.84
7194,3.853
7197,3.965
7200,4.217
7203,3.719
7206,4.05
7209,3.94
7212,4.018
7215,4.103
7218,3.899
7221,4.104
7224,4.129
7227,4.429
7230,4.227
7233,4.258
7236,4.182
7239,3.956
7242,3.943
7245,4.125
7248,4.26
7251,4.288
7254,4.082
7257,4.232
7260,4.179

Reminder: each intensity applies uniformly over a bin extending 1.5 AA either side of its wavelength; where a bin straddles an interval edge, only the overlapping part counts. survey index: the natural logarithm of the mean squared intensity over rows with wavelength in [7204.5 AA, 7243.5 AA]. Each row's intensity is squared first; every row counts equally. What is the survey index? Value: 2.82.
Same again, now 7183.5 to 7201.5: 2.78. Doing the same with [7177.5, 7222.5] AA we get 2.78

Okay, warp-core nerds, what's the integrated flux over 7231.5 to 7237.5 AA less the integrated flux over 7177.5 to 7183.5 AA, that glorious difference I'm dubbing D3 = 0.0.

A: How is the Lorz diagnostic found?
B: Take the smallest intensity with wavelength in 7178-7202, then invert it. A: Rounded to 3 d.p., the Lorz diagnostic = 0.260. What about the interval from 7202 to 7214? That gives 0.269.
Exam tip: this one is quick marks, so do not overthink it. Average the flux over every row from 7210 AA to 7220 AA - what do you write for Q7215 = 4.01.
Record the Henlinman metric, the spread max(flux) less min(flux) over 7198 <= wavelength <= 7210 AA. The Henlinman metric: 0.50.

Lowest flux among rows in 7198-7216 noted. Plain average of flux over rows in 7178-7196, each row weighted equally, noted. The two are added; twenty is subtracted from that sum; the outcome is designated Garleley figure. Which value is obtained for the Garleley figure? -12.2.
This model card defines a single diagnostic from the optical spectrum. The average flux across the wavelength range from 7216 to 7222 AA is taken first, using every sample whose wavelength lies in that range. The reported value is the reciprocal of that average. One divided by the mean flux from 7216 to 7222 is 0.2499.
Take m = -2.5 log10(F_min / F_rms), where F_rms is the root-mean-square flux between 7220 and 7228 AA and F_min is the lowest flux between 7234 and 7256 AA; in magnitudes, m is 0.07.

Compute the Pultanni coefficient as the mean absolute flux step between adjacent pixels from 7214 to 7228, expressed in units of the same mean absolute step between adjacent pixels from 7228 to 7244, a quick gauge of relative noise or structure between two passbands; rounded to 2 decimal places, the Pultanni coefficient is 2.12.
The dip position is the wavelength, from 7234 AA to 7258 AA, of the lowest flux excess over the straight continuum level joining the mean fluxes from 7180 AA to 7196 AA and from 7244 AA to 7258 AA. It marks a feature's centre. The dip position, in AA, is 7242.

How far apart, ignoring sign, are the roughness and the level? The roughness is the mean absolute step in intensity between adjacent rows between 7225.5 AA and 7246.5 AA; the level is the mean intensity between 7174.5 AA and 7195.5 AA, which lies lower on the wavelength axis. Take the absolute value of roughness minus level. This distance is 3.93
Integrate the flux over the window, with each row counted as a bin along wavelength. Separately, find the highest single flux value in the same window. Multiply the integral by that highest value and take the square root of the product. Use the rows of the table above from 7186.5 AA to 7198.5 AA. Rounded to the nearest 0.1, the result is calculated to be 13.7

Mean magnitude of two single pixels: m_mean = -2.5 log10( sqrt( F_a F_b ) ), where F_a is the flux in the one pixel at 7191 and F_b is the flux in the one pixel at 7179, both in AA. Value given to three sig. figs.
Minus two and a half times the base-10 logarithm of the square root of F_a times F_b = -1.50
